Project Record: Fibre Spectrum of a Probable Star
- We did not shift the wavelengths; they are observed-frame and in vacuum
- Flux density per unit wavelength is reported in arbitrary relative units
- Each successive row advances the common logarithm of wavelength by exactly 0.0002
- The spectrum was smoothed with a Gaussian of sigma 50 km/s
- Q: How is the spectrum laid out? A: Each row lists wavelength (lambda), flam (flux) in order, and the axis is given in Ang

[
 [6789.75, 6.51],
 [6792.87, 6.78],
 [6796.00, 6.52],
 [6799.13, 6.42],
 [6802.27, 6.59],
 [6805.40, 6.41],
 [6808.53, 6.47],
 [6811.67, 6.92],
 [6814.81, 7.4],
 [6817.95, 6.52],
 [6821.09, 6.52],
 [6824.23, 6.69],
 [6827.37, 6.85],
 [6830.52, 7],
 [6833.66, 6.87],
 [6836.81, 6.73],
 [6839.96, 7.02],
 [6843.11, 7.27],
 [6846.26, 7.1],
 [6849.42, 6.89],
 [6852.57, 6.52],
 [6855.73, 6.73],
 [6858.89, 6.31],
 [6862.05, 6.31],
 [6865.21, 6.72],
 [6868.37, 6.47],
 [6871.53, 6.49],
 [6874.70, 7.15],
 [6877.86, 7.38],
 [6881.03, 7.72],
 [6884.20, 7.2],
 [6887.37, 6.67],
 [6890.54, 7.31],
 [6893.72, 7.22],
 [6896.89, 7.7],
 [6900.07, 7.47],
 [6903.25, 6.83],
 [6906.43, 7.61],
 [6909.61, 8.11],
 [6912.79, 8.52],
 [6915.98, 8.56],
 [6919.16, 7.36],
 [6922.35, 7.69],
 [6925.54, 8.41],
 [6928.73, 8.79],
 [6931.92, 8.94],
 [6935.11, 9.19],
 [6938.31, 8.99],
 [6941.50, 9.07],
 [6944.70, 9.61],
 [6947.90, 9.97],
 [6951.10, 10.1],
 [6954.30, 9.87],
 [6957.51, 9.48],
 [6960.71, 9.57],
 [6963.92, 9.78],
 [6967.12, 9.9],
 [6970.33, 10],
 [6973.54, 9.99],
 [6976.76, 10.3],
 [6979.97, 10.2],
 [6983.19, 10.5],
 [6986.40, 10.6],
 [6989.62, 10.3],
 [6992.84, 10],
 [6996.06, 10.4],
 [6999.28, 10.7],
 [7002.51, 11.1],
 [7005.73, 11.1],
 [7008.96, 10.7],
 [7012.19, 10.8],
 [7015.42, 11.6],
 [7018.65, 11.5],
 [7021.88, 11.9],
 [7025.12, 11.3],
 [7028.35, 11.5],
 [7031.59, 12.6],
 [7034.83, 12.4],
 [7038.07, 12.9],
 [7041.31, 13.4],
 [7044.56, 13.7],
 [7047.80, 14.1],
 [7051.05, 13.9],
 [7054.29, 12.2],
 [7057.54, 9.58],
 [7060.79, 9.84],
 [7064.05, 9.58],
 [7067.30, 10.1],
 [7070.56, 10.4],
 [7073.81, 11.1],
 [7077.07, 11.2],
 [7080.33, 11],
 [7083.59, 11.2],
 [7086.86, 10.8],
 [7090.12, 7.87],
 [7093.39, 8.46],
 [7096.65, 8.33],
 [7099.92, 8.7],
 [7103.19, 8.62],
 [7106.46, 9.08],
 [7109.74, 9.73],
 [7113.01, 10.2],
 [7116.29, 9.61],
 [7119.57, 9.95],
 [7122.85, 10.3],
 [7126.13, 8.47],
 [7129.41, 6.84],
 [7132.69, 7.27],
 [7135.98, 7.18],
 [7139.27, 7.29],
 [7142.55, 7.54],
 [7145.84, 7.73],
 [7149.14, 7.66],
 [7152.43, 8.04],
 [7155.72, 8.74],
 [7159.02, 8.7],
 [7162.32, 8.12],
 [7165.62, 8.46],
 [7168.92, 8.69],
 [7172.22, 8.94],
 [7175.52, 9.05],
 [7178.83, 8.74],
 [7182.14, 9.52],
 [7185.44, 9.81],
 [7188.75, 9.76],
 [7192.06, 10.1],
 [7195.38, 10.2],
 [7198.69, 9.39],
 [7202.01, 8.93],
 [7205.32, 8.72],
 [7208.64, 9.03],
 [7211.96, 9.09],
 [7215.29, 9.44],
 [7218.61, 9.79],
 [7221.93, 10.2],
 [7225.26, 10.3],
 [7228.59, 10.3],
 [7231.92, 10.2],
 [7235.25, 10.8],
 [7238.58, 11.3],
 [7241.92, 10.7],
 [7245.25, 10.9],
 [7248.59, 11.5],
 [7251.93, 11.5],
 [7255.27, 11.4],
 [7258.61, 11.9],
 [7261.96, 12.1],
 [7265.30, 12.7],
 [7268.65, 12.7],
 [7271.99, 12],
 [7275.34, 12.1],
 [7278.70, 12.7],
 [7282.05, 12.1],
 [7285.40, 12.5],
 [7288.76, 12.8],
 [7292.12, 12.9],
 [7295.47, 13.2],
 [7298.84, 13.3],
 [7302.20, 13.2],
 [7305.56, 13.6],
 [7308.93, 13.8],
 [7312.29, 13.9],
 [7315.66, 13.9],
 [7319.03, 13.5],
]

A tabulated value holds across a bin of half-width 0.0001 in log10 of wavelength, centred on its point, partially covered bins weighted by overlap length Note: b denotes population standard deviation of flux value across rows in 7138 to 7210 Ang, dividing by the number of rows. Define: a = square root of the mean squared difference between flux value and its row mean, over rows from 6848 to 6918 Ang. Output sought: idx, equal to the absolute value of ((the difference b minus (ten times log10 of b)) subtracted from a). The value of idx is 1.1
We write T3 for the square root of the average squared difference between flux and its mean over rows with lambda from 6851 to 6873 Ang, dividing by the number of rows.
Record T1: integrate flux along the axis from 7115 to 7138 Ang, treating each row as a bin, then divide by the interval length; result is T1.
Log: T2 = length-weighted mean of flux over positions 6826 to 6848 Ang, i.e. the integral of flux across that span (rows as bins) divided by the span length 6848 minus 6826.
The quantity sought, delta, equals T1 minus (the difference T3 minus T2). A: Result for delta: 15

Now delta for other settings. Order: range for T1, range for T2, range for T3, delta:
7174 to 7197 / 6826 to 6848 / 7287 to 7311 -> 16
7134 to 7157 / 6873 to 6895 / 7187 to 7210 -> 14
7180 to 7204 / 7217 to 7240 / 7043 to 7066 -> 18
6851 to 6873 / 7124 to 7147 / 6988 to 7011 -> 14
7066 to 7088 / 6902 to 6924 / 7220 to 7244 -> 18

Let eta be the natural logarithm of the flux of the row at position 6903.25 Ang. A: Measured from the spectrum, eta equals 1.9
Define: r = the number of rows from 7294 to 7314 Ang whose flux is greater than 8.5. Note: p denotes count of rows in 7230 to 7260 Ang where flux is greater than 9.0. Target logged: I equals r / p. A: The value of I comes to 0.67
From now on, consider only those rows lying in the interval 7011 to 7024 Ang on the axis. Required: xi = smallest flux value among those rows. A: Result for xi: 10.8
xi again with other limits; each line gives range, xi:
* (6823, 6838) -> 6.69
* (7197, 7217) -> 8.72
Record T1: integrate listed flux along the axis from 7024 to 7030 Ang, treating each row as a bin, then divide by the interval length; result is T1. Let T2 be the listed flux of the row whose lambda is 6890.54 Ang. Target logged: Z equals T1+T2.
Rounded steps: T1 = 11.4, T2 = 7.31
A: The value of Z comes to 18.7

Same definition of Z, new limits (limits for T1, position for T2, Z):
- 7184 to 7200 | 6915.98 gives 18.4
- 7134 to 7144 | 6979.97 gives 17.5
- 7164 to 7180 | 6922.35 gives 16.5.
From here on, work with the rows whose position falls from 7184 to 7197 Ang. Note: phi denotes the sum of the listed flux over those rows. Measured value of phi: 40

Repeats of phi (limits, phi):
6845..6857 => 27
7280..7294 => 50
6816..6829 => 27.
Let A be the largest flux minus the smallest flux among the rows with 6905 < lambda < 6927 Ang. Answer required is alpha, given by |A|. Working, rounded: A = 1.20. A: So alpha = 1.20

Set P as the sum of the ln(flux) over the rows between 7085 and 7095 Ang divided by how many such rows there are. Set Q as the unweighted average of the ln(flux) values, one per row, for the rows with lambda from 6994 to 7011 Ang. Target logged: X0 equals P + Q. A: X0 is 4.57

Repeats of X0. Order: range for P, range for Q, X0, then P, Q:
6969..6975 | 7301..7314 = 4.91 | 2.30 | 2.61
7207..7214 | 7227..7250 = 4.58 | 2.20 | 2.38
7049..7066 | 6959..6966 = 4.66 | 2.39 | 2.27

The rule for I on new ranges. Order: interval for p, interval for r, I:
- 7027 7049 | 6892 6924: 0.29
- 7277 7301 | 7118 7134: 0.29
